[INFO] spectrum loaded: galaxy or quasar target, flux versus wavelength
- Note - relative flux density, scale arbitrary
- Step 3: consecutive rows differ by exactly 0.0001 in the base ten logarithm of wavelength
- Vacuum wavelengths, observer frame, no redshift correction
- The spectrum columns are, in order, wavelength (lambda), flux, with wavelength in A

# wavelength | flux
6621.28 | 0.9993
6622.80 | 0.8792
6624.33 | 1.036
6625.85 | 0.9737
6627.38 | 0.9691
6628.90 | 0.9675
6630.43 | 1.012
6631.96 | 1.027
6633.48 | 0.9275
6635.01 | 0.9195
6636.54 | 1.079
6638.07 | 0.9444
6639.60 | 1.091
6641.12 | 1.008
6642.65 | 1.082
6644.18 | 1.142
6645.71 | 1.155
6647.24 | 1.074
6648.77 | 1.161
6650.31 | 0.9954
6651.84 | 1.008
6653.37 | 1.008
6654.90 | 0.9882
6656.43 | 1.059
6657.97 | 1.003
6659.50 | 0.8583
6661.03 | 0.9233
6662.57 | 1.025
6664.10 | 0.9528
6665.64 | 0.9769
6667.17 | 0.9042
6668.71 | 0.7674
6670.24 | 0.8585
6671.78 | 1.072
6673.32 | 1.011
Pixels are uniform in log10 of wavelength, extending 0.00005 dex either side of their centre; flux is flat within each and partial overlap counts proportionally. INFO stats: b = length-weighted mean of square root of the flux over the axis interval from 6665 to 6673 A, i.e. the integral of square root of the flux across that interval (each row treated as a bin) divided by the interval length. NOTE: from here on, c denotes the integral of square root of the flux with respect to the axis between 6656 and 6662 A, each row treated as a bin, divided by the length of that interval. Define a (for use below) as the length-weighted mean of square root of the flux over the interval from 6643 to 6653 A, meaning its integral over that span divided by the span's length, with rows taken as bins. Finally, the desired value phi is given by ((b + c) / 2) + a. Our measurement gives 2.01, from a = 1.04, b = 0.96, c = 0.977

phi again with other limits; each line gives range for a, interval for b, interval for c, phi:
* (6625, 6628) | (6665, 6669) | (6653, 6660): 1.96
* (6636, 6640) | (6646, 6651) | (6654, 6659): 2.04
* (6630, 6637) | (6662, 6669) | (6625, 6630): 1.97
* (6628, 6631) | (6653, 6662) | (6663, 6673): 1.97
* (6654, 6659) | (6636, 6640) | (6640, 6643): 2.02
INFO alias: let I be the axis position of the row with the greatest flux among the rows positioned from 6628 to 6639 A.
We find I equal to 6636.54 A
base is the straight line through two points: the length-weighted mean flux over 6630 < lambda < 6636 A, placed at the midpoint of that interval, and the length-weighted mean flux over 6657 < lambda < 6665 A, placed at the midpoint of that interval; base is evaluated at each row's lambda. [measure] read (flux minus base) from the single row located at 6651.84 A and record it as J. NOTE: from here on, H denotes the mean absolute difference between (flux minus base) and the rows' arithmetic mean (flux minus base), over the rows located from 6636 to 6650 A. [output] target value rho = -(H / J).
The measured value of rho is -1.1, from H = 0.0504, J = 0.05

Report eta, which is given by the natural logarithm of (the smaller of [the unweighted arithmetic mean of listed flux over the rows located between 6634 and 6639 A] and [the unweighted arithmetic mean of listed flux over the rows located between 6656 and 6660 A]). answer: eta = -0.03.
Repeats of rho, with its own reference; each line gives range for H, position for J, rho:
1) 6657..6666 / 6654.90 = -1.5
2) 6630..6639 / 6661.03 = 1.7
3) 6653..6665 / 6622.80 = 0.5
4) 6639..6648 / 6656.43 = -0.4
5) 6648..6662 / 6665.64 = -2.0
